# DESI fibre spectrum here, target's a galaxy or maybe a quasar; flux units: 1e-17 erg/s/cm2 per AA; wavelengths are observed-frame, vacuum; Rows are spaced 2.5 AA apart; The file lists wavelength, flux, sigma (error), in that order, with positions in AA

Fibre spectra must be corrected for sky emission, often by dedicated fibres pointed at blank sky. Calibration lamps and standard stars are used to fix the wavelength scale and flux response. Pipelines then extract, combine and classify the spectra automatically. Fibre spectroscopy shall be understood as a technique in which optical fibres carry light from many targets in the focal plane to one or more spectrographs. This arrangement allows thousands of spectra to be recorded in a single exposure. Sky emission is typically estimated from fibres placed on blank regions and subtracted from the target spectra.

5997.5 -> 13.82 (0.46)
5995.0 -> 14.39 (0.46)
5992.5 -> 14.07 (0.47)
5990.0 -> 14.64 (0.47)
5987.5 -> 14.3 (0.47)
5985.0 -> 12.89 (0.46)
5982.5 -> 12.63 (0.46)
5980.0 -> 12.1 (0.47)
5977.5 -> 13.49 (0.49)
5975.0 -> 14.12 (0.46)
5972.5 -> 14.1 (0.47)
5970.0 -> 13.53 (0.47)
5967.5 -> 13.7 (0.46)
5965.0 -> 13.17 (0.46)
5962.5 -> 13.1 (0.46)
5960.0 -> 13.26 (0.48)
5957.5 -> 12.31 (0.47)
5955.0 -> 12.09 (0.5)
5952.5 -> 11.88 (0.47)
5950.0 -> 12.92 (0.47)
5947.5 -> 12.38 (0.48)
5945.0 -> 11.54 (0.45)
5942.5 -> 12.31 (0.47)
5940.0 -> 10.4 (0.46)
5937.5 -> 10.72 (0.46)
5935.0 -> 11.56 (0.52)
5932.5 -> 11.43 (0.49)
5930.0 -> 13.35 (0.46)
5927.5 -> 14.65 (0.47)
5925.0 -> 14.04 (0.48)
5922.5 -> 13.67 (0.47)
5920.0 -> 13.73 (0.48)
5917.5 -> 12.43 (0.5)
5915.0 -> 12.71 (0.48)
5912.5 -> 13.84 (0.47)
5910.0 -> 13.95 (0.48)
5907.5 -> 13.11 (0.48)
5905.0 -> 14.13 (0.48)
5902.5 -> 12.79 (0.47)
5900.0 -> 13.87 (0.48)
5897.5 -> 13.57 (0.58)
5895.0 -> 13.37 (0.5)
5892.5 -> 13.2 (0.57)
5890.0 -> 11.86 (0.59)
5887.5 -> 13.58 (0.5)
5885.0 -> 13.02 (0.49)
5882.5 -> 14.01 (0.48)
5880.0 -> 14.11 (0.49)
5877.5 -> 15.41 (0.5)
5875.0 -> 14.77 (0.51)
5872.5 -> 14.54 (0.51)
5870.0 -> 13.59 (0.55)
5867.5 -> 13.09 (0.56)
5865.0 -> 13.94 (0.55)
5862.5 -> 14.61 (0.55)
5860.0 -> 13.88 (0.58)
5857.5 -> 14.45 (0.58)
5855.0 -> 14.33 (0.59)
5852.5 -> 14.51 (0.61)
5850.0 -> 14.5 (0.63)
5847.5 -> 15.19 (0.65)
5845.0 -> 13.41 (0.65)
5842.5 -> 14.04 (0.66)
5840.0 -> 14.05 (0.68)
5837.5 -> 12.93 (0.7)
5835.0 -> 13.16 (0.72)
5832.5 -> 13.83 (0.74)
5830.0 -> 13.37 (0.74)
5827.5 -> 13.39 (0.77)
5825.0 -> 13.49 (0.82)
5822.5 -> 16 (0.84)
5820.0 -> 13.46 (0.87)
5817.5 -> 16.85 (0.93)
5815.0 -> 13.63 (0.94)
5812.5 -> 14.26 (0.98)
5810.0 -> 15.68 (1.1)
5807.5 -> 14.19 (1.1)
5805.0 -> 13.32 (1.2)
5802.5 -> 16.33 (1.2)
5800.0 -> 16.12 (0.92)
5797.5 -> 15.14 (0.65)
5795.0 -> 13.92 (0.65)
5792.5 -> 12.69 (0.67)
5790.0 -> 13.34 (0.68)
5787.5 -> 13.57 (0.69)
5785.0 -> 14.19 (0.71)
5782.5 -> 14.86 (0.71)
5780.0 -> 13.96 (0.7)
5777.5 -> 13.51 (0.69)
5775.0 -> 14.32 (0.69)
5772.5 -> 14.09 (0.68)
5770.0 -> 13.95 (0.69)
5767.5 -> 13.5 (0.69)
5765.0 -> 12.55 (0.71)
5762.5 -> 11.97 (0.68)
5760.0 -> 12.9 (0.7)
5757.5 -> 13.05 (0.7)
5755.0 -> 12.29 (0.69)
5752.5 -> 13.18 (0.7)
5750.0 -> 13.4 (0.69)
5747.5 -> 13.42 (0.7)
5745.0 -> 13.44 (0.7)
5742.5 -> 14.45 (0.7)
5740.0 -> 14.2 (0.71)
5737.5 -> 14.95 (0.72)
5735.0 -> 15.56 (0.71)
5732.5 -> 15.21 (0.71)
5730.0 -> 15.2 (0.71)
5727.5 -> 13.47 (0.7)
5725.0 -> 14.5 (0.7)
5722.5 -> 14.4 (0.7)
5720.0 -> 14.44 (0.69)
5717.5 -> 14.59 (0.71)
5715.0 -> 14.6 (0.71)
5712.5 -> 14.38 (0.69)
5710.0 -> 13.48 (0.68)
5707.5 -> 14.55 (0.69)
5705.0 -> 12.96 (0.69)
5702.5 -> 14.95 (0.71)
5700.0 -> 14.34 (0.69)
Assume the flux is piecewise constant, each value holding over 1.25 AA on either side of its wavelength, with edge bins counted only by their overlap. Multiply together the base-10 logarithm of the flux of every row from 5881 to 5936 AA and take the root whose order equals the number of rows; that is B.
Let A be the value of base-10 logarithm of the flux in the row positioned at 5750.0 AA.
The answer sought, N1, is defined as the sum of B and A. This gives 2.25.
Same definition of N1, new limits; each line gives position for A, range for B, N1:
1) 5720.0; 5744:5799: 2.29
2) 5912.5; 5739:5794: 2.27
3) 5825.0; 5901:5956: 2.23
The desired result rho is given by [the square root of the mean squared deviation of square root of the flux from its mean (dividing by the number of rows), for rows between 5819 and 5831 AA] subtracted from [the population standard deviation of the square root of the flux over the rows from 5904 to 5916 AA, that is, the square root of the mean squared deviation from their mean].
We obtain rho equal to -0.06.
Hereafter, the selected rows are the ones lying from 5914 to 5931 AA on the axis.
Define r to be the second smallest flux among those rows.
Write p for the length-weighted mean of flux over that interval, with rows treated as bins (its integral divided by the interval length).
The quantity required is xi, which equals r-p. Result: -0.82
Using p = 13.5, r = 12.71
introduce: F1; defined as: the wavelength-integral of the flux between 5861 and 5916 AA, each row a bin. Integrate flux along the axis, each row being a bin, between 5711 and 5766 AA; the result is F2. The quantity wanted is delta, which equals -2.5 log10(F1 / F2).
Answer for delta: 0.02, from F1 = 753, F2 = 766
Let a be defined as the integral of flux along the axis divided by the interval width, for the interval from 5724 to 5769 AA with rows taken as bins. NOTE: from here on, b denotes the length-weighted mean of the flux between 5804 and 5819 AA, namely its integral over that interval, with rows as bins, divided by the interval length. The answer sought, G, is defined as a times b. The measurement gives 201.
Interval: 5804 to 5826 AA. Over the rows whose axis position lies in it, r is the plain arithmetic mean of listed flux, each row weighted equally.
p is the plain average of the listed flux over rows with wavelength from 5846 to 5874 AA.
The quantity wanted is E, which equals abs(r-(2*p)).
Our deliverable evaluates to 13.9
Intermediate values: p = 14.2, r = 14.5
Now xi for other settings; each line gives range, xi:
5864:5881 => -0.62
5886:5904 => -0.40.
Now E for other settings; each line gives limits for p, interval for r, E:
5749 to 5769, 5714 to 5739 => 11.0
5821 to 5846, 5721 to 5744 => 12.9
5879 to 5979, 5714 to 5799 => 12.1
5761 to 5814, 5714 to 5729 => 13.8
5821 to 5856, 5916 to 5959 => 15.6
